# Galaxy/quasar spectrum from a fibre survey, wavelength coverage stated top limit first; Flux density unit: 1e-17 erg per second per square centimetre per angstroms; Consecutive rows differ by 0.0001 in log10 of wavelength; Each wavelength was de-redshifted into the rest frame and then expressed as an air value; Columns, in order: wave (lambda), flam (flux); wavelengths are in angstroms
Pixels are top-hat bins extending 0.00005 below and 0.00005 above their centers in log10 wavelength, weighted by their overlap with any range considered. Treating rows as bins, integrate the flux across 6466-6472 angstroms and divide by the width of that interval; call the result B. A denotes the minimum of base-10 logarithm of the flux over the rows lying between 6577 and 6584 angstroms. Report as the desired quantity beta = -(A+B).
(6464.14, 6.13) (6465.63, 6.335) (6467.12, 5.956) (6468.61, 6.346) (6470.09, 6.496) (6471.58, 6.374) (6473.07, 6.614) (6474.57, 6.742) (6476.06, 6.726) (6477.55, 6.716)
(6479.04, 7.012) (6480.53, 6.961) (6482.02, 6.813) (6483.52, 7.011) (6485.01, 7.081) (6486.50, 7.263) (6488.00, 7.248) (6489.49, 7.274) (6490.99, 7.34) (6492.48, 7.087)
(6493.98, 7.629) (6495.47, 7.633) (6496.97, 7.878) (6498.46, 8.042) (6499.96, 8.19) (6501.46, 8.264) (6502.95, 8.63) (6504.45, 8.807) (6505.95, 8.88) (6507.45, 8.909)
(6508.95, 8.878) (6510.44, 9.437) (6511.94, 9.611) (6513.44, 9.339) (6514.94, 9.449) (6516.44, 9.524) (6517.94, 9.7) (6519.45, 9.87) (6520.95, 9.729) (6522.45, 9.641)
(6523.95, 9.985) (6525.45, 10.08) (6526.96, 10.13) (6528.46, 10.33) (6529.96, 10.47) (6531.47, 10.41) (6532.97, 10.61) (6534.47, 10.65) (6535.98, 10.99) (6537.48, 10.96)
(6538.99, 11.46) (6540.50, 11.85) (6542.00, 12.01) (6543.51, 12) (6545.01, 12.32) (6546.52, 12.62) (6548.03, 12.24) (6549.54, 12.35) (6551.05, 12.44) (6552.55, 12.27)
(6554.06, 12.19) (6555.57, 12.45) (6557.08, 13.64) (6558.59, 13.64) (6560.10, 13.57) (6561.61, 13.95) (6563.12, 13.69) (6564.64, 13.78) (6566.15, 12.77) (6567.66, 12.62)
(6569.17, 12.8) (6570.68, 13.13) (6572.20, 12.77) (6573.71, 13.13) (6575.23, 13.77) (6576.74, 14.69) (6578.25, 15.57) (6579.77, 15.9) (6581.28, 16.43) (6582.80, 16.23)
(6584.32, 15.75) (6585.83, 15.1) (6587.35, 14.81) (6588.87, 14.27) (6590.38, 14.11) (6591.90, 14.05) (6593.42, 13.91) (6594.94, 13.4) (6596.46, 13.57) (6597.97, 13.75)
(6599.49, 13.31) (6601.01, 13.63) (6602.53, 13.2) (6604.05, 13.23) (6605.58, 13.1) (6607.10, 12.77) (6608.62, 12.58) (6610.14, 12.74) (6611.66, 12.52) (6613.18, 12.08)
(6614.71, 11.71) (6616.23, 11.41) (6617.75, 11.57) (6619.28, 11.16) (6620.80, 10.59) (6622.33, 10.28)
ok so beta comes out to -7.5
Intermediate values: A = 1.19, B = 6.3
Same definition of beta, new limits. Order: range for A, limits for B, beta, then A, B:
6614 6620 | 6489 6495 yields -8.4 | 1.05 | 7.3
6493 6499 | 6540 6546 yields -13.0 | 0.88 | 12.1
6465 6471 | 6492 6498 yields -8.4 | 0.77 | 7.6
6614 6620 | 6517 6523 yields -10.8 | 1.05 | 9.7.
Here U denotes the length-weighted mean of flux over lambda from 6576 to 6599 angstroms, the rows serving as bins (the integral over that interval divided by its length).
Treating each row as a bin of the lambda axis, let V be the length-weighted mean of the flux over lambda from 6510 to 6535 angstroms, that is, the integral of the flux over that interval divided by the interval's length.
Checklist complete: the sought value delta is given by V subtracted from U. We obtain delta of 4.8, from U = 14.8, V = 10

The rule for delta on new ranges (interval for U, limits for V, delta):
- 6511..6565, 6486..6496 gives 4.0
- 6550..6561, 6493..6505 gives 4.8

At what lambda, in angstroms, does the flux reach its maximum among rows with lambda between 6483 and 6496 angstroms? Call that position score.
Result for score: 6495.47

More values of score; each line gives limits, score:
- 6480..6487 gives 6486.50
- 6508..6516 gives 6511.94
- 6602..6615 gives 6604.05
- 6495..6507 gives 6505.95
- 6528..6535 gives 6534.47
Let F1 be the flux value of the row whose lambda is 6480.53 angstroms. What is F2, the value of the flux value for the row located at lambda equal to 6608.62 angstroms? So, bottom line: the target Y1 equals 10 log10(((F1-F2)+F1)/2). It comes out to -1.7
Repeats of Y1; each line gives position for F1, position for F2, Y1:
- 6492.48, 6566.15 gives -1.5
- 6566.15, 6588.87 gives 7.5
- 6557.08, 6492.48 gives 10.0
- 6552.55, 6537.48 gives 8.3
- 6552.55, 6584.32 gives 6.4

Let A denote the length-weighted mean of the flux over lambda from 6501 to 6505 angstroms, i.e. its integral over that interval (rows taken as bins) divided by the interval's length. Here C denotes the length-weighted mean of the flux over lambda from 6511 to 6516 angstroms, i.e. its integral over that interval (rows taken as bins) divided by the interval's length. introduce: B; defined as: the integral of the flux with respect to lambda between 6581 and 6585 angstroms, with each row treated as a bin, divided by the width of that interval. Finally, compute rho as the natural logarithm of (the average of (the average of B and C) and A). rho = 2.37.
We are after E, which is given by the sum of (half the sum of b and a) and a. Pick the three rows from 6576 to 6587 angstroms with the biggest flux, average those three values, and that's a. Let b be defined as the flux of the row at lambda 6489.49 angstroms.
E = 27.9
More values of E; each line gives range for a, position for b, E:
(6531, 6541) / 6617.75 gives 22.9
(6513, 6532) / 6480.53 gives 19.1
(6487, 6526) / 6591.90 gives 22.0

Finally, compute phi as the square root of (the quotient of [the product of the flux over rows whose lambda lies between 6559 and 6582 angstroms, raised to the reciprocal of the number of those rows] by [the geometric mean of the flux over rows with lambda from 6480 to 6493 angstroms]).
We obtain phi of 1.40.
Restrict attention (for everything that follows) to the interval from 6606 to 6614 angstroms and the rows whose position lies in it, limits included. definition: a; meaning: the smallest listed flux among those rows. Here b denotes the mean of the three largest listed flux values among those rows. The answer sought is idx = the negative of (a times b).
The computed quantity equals -153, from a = 12.08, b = 12.7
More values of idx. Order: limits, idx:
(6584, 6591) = -215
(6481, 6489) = -49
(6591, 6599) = -186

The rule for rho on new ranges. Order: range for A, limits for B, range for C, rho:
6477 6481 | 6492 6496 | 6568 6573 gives 2.14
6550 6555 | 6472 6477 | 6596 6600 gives 2.42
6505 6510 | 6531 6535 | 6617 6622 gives 2.29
